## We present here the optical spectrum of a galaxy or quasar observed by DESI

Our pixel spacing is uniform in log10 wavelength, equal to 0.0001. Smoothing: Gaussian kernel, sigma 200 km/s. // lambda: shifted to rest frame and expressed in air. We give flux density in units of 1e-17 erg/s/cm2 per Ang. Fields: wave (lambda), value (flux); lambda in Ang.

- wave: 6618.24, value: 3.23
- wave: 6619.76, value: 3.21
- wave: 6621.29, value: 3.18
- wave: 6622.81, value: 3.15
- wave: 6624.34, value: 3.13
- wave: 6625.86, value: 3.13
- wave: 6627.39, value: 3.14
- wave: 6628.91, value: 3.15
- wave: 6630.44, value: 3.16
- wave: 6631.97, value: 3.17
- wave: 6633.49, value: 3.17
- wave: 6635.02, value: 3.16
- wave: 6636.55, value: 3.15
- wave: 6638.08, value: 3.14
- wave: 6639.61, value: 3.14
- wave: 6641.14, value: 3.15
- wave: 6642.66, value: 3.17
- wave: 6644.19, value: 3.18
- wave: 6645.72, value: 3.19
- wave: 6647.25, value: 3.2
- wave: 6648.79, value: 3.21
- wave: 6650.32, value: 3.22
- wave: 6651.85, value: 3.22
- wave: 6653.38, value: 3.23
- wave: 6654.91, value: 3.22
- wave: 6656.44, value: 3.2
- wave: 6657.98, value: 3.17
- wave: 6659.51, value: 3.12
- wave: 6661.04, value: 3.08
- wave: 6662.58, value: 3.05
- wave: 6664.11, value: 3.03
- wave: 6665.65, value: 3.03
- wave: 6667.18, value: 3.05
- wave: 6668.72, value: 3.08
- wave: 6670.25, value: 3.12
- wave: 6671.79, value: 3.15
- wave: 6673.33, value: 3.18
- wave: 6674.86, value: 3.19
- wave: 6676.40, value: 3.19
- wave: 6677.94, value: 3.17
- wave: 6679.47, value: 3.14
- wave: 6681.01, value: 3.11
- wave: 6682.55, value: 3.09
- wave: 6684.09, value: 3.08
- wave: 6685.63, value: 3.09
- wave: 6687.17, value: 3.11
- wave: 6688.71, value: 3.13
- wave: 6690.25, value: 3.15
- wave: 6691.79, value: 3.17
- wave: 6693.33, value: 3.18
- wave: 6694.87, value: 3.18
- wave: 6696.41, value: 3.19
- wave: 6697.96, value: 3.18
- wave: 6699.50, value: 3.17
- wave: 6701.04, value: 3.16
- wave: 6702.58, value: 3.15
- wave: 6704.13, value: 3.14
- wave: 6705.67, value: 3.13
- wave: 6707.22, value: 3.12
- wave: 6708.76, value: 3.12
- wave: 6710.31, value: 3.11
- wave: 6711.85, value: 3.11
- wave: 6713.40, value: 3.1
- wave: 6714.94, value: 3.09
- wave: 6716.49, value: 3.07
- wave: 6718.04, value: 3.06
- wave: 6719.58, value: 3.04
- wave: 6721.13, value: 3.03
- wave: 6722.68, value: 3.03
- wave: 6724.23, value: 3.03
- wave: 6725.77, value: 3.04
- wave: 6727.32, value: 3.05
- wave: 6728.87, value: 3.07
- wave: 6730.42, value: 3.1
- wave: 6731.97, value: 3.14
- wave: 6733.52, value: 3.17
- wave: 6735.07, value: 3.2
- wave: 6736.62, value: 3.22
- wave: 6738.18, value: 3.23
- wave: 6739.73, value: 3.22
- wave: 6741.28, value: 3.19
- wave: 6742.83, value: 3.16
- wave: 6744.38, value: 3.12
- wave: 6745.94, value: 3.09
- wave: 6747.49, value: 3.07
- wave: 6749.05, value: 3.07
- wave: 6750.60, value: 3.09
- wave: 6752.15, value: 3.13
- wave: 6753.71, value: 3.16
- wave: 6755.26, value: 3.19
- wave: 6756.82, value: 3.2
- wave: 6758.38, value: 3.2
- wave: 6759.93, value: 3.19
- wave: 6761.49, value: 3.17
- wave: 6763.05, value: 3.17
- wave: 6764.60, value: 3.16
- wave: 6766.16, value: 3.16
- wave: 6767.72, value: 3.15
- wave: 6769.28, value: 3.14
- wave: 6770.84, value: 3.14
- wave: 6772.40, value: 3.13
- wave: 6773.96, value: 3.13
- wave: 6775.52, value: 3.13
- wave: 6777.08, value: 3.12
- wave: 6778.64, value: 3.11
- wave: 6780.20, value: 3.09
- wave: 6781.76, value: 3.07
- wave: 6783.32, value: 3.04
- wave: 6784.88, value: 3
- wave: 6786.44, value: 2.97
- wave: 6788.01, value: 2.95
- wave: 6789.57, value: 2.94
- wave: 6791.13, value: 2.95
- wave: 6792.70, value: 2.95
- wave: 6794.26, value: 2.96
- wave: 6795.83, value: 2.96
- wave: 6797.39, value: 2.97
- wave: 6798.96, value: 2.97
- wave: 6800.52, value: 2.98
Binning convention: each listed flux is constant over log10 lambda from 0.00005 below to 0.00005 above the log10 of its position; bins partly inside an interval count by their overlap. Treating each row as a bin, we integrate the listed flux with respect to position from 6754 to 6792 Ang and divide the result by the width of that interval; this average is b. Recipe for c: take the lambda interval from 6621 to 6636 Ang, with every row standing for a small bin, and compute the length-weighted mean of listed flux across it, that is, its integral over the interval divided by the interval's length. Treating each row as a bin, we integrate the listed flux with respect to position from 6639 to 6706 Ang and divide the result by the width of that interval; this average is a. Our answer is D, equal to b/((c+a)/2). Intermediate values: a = 3.15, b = 3.10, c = 3.15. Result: 0.99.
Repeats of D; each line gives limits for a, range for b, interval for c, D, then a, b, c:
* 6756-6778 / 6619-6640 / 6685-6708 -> 1.00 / 3.16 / 3.16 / 3.15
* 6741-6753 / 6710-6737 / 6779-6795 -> 1.01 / 3.11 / 3.09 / 3.00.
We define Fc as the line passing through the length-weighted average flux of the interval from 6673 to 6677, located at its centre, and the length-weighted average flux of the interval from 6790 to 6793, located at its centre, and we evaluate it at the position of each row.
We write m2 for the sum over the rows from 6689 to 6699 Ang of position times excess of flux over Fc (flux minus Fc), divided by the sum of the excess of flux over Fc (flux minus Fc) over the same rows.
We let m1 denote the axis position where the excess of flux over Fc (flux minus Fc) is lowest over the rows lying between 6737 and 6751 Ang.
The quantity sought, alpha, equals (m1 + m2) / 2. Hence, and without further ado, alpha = 6721.6 Ang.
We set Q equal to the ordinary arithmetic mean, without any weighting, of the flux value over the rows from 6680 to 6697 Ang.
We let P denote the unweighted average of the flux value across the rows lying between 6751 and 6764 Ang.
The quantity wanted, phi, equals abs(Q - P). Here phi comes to 0.042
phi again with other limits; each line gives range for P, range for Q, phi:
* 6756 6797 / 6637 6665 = 0.078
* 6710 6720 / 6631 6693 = 0.062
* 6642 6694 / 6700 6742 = 0.029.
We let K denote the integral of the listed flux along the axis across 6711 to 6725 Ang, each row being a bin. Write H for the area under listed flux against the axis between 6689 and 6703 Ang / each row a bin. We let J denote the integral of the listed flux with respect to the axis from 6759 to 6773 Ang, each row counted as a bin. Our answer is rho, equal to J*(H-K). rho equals 66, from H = 44.39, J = 44.21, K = 42.9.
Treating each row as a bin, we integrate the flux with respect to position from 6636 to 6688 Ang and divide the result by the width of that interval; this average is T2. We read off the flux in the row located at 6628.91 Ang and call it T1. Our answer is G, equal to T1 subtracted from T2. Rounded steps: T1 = 3.15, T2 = 3.143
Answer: -0.007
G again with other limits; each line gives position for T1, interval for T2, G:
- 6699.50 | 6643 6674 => -0.024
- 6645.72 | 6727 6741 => -0.031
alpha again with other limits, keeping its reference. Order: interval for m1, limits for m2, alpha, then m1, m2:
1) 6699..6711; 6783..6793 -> 6747.2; 6710.31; 6784.1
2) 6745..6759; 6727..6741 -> 6742.1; 6747.49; 6736.8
